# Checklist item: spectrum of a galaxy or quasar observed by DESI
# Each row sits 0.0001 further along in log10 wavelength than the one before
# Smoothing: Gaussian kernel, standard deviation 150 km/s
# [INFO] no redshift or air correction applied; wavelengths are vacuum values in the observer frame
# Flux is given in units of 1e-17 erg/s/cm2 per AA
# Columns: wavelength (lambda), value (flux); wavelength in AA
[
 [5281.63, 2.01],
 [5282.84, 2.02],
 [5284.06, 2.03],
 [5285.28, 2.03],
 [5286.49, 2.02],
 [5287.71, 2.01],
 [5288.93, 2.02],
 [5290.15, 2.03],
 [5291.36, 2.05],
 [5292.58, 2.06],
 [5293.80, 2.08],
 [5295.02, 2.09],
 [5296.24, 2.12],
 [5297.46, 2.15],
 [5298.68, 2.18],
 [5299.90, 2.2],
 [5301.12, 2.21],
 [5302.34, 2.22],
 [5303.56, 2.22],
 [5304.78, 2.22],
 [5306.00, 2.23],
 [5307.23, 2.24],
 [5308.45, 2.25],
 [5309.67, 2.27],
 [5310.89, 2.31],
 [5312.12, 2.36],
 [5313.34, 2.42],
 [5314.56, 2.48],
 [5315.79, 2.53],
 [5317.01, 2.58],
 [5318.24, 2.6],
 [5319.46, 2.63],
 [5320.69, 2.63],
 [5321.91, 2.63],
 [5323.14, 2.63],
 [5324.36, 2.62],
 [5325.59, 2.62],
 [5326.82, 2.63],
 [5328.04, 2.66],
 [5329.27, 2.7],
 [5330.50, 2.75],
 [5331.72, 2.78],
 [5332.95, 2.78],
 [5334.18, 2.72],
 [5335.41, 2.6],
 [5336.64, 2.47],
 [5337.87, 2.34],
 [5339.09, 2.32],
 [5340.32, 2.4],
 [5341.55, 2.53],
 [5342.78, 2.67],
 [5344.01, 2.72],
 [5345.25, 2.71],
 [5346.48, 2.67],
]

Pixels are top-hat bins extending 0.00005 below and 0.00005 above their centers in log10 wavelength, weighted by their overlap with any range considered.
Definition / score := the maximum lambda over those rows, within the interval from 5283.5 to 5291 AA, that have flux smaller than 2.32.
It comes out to 5290.15 AA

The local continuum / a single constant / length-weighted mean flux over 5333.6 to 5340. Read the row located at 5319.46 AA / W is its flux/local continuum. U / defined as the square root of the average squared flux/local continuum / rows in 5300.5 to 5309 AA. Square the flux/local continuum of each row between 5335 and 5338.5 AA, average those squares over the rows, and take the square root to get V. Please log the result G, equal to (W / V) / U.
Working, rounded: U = 0.90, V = 0.99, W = 1.06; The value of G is 1.19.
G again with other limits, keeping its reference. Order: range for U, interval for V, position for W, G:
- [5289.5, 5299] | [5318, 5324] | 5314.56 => 1.12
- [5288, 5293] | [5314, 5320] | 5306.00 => 1.06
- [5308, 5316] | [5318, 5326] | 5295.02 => 0.83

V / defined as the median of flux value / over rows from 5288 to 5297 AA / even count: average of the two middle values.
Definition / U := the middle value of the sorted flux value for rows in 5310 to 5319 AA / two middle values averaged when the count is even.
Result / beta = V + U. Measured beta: 4.5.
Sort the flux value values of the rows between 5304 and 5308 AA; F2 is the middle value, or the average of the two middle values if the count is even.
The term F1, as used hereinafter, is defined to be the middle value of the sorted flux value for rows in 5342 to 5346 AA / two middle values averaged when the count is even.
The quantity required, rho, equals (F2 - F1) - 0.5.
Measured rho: -1.0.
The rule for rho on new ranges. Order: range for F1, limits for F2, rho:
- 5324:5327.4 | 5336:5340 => -0.8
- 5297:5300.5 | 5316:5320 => -0.1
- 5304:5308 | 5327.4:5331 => 0.0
